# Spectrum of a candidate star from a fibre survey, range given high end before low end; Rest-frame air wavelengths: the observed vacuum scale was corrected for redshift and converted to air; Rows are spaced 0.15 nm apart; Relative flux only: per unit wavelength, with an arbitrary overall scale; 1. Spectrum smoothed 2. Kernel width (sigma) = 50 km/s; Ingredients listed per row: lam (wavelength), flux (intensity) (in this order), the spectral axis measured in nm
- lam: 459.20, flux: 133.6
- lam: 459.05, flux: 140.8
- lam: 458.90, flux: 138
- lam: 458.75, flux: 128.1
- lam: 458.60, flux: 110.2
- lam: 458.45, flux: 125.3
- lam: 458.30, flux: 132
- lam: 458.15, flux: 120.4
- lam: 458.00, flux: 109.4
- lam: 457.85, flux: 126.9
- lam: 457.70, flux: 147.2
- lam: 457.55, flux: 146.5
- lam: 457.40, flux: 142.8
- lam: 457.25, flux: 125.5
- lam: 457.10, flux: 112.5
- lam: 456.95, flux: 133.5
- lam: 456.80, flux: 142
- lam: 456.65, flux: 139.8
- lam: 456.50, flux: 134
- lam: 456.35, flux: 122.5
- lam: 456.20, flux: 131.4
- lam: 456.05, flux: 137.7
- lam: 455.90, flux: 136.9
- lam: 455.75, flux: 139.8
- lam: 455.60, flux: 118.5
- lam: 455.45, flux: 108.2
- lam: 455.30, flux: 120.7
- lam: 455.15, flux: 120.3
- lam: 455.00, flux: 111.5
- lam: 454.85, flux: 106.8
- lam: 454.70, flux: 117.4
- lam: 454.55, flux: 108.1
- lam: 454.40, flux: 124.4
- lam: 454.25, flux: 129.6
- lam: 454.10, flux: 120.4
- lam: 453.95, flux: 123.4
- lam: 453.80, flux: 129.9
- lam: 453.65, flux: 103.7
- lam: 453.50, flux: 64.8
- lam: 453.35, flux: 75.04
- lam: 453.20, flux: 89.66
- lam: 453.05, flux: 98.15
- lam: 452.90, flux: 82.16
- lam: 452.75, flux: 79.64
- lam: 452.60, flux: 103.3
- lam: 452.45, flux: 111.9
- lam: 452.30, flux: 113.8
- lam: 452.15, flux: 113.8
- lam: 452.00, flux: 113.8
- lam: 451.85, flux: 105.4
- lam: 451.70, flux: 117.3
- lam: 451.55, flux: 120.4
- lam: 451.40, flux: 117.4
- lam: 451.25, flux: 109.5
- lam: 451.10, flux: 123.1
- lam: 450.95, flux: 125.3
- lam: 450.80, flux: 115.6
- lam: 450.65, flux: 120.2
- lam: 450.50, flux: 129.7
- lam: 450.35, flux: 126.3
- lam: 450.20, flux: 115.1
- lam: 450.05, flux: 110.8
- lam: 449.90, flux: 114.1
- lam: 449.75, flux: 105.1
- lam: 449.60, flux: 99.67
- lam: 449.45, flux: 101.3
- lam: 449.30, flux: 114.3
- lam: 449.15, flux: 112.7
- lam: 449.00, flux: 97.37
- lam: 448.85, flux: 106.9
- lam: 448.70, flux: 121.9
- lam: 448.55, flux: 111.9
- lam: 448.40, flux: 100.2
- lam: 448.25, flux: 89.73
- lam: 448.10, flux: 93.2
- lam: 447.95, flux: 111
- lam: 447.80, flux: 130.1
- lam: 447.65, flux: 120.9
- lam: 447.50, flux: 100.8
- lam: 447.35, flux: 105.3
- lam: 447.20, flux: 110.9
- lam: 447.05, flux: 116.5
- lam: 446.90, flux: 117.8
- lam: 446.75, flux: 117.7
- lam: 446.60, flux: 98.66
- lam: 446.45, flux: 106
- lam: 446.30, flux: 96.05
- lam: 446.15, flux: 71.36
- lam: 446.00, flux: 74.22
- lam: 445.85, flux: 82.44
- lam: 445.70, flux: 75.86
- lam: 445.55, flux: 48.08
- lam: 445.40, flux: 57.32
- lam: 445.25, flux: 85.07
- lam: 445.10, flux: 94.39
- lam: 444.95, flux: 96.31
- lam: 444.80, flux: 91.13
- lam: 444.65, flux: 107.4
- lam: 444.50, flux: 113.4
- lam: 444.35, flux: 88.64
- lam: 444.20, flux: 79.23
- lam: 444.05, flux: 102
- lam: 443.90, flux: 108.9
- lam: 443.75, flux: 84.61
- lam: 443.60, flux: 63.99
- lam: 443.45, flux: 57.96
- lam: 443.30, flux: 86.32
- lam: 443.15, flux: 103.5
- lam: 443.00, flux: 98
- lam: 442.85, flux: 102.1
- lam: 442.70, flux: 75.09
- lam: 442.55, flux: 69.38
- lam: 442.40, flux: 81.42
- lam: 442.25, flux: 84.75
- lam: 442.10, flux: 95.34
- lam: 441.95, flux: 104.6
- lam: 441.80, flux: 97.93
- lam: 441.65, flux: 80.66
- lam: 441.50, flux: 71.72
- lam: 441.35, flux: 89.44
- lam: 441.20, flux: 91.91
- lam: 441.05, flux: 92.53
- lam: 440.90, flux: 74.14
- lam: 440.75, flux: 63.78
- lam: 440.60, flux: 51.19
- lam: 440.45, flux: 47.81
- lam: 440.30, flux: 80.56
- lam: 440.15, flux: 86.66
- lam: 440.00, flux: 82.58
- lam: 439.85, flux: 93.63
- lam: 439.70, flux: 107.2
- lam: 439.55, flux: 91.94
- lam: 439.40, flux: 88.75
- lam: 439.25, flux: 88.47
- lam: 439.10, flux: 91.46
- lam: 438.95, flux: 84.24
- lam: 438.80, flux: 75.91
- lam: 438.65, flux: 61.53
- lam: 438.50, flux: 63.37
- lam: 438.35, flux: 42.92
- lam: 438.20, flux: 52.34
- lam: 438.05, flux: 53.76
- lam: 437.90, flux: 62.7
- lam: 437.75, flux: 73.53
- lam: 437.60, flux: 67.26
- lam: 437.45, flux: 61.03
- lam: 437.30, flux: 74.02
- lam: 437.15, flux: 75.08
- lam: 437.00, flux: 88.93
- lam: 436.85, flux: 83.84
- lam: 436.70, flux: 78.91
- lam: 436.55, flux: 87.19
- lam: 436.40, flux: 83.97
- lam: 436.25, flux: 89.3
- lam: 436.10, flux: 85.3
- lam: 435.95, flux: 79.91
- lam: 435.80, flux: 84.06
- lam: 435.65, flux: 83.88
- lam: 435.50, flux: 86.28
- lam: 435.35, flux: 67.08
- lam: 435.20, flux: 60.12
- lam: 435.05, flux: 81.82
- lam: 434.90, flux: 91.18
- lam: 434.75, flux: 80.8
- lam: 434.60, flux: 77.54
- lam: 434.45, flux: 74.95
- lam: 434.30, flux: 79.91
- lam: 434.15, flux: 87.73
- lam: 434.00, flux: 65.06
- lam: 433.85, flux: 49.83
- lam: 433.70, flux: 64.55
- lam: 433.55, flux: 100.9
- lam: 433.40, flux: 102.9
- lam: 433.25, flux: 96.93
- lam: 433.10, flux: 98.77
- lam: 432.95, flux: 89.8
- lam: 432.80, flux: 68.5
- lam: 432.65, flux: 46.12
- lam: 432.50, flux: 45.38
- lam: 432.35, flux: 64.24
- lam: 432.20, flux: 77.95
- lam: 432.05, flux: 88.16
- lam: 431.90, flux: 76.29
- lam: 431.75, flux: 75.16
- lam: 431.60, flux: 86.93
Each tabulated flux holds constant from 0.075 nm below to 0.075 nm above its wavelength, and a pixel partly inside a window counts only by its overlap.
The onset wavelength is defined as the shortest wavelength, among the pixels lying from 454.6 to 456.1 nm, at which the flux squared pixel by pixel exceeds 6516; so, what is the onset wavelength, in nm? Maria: 454.70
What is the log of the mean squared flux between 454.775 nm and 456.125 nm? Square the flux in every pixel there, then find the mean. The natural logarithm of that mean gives 9.62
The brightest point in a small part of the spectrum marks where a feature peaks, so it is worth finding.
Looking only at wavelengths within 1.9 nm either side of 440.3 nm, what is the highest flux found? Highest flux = 107.2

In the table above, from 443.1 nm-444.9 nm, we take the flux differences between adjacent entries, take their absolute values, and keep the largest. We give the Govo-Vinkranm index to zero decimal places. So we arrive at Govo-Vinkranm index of 28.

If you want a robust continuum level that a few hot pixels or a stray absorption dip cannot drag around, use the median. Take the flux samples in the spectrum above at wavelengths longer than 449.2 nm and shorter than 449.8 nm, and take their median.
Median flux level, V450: 103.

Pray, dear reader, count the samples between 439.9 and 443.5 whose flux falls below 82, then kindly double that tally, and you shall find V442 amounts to 22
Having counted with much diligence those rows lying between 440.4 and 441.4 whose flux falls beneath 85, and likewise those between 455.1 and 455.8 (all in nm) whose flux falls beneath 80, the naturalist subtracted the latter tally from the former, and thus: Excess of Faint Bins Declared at 4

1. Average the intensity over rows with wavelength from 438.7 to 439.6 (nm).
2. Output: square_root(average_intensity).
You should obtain 9.3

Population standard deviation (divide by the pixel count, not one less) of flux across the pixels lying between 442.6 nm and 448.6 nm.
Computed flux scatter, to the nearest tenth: 18.6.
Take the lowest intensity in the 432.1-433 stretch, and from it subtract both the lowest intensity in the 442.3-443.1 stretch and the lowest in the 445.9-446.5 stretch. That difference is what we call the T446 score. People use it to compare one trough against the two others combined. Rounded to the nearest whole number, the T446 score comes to -95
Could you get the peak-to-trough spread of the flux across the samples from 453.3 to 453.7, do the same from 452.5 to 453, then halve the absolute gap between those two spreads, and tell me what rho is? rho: 7.6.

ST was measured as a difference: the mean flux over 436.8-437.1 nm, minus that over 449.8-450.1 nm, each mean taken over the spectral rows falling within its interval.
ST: -26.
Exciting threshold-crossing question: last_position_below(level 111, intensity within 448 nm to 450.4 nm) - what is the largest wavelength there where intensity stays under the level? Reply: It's 450.05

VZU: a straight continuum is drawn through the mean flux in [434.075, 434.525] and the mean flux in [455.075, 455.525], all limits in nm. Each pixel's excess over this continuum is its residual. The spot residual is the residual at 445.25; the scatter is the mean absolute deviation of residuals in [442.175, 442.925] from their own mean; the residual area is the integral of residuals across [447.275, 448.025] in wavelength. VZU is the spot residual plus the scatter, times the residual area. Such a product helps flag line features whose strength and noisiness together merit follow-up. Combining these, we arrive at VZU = -43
